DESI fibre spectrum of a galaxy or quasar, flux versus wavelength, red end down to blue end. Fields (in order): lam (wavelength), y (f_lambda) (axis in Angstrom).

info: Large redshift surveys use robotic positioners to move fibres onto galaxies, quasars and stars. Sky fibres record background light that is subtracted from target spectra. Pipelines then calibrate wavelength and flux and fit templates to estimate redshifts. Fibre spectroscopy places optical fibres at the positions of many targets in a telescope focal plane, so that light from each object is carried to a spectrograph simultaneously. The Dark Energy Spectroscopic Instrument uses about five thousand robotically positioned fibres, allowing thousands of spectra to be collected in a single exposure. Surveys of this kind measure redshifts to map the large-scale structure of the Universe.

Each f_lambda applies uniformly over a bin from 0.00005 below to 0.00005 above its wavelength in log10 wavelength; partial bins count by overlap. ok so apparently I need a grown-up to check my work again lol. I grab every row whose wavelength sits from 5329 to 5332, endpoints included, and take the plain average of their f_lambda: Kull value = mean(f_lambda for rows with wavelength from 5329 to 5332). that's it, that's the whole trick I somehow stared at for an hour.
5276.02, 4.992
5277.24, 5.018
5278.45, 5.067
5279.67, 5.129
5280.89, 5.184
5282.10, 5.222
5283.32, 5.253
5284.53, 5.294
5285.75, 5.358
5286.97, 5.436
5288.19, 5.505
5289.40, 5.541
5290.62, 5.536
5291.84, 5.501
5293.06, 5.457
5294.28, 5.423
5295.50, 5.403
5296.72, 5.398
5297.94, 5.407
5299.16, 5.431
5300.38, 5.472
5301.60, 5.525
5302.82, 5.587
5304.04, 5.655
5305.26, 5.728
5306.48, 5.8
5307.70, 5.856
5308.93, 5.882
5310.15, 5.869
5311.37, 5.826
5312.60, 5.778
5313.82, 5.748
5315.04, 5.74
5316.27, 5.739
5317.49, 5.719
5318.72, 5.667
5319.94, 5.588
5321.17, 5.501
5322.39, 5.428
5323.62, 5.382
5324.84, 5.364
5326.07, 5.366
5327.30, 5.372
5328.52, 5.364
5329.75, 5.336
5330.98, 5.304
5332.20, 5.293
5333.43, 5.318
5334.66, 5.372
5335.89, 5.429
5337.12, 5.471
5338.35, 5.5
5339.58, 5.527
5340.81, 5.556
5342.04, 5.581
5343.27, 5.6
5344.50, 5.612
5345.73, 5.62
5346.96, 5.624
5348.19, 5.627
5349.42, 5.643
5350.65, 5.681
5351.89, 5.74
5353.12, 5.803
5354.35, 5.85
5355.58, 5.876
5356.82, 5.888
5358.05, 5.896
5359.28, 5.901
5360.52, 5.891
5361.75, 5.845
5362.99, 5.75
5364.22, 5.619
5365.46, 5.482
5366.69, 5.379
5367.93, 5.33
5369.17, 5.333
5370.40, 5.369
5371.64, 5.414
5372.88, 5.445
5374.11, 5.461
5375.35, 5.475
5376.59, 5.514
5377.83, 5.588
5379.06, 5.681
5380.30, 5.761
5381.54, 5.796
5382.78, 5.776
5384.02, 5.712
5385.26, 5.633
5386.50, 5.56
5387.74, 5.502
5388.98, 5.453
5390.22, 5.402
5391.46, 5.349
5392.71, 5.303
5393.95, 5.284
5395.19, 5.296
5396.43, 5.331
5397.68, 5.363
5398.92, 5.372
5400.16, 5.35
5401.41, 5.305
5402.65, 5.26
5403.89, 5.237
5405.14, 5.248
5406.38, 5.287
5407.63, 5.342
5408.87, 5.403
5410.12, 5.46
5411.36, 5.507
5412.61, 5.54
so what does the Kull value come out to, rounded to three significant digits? 5.32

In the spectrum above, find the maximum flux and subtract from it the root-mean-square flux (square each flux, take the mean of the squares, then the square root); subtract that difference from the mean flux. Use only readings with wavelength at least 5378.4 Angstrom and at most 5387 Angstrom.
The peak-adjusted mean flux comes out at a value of 5.61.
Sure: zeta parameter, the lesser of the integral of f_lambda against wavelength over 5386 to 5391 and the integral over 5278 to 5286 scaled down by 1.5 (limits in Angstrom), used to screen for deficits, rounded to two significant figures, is 27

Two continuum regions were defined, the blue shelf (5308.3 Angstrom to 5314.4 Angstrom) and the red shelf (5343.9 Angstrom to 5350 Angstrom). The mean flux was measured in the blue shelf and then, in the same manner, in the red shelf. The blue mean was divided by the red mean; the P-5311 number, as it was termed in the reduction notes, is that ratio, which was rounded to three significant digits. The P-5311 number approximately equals 1.03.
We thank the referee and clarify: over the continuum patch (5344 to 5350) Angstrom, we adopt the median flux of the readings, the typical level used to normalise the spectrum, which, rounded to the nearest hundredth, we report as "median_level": 5.62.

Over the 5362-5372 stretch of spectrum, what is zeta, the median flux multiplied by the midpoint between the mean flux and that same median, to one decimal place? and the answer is 29.3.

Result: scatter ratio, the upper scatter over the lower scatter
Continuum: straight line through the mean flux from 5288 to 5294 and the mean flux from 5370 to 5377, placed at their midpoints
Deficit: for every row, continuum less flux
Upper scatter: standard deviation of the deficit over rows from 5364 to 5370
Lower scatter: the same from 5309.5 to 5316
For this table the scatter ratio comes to 2.3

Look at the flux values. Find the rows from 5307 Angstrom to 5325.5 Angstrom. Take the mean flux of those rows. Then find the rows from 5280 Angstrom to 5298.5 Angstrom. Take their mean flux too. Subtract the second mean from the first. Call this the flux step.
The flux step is 0.28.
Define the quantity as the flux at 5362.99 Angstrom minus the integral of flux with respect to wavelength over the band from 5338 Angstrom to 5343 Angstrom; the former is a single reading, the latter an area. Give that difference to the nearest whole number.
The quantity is -22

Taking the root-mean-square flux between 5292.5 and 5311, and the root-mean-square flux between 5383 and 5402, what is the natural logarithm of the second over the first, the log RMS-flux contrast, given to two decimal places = -0.03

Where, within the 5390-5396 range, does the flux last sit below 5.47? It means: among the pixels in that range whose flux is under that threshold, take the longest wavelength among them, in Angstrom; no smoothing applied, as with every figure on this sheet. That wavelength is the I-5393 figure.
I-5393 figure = 5395.19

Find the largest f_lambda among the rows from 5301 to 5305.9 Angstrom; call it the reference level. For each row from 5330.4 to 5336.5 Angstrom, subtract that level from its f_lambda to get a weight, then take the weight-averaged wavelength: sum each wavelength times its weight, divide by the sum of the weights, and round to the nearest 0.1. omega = 5333.2 Angstrom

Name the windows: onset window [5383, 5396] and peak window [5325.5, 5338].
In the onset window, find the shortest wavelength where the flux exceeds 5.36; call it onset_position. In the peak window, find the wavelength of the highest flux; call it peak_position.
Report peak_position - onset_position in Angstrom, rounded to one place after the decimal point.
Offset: -46.9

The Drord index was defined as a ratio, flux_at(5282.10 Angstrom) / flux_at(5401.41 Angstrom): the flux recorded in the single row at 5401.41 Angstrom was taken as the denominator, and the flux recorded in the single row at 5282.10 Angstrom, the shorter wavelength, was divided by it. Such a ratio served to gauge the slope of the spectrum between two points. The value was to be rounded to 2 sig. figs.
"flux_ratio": 0.98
